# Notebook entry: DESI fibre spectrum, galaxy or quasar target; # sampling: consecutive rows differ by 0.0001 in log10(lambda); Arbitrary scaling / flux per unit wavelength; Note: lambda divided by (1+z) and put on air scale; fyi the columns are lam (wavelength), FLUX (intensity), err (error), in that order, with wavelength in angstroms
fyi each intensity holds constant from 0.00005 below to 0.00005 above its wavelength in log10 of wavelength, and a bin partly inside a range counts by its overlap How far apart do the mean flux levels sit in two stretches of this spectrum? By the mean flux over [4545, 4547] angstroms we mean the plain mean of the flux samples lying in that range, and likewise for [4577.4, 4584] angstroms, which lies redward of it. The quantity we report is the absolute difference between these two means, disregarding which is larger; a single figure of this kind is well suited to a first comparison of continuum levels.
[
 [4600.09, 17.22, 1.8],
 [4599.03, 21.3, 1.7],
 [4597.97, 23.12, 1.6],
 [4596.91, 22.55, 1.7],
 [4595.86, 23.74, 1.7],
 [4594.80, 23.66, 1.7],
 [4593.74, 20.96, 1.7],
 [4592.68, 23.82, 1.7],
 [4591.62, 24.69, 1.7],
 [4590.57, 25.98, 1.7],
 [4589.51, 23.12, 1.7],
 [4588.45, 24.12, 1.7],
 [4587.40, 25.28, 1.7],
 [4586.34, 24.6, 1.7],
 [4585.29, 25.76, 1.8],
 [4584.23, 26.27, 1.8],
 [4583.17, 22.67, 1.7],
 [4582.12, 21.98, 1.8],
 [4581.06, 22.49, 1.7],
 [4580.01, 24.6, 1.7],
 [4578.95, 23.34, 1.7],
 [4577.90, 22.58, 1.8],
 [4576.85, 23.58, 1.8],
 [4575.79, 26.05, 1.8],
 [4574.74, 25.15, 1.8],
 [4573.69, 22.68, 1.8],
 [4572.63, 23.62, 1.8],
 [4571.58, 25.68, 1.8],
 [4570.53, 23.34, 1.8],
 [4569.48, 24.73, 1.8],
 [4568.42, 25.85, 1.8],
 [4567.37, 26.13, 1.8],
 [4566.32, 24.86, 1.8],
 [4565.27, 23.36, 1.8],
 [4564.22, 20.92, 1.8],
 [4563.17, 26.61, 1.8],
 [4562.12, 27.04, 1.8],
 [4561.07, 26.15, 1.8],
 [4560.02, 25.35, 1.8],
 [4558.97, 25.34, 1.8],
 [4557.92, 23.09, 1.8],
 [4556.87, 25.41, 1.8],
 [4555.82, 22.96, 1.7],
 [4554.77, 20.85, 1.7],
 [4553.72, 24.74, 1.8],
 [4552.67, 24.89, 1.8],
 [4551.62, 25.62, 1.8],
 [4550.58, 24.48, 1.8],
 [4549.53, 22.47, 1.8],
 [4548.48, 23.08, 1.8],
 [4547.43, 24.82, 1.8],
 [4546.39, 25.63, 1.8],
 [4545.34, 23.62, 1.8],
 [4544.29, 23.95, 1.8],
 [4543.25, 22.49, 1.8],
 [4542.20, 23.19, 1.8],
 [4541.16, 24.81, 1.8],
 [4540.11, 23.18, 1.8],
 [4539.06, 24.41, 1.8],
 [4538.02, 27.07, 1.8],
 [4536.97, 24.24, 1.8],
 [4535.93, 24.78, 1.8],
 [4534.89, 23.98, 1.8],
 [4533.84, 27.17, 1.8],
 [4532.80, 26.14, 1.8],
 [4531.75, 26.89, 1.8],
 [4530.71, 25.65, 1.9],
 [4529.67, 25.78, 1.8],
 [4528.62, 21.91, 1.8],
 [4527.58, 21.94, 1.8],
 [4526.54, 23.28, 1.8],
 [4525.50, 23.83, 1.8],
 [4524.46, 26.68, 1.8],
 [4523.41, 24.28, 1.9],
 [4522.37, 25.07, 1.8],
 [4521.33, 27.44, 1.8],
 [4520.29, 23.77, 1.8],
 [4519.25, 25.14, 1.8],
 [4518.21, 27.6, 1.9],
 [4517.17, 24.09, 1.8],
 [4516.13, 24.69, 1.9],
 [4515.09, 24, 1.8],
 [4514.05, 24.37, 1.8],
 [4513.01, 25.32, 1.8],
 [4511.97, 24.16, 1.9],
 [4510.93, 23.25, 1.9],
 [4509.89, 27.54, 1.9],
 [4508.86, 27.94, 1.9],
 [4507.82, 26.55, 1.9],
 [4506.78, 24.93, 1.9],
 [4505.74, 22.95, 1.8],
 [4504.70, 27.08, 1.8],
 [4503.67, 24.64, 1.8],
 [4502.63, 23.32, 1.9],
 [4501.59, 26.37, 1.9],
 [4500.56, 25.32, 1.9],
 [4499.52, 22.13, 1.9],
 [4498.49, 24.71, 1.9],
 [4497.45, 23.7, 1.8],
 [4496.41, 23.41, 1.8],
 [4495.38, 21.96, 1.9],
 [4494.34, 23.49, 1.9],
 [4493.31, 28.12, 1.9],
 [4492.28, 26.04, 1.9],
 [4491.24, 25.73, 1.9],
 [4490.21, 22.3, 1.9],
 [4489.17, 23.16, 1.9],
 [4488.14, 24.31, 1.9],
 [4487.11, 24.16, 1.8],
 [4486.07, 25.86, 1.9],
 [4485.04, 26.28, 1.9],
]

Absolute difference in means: 1.7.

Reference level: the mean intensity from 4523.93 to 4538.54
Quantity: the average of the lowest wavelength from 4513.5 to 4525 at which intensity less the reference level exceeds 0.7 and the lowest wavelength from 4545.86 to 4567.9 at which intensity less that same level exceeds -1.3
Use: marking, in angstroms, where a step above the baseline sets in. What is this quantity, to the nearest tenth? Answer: 4532.3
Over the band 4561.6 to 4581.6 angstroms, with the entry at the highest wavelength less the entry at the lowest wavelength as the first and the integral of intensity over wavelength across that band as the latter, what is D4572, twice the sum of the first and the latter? 965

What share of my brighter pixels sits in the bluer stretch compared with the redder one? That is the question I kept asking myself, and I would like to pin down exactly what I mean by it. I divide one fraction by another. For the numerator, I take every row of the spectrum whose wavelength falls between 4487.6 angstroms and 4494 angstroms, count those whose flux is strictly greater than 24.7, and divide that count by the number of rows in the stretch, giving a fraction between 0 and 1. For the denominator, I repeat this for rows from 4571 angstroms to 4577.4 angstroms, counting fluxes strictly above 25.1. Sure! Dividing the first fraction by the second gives 1.0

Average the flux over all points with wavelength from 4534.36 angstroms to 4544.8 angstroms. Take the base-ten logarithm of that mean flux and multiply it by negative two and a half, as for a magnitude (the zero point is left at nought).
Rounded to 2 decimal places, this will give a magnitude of -3.46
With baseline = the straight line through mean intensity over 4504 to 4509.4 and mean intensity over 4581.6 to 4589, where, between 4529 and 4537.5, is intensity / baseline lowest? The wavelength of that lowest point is 4534.89 angstroms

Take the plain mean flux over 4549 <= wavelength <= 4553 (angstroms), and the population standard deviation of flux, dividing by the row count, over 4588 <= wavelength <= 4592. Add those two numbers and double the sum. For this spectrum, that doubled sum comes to 50.8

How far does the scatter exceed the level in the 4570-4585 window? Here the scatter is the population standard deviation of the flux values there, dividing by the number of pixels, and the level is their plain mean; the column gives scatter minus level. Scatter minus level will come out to -22.5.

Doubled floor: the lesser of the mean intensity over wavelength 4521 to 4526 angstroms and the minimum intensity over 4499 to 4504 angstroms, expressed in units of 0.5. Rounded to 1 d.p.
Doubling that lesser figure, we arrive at 44.3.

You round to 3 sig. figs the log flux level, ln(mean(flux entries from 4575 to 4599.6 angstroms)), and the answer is 3.17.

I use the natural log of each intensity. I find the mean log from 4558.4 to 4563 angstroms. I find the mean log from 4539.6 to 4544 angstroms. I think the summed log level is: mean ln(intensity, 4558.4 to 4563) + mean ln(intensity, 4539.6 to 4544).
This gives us 6.41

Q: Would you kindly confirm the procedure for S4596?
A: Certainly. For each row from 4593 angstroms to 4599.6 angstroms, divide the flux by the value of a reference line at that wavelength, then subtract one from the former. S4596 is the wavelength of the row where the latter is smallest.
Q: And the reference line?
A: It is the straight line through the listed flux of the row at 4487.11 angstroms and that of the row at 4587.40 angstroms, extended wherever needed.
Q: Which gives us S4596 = 4593.74 angstroms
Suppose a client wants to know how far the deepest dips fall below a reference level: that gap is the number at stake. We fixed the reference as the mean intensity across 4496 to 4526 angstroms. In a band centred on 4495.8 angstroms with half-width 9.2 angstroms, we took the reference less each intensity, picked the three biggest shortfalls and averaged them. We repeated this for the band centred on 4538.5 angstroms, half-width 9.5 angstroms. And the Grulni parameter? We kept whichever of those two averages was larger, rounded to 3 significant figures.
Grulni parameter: 2.85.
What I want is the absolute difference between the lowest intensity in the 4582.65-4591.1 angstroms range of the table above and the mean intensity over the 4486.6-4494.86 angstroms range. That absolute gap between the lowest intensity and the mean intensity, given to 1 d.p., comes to 2.0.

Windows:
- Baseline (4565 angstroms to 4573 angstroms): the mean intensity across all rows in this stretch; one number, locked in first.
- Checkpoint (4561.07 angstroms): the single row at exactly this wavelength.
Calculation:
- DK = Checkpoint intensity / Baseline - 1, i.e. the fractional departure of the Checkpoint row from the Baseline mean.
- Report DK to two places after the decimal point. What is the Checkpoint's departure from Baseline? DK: 0.06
